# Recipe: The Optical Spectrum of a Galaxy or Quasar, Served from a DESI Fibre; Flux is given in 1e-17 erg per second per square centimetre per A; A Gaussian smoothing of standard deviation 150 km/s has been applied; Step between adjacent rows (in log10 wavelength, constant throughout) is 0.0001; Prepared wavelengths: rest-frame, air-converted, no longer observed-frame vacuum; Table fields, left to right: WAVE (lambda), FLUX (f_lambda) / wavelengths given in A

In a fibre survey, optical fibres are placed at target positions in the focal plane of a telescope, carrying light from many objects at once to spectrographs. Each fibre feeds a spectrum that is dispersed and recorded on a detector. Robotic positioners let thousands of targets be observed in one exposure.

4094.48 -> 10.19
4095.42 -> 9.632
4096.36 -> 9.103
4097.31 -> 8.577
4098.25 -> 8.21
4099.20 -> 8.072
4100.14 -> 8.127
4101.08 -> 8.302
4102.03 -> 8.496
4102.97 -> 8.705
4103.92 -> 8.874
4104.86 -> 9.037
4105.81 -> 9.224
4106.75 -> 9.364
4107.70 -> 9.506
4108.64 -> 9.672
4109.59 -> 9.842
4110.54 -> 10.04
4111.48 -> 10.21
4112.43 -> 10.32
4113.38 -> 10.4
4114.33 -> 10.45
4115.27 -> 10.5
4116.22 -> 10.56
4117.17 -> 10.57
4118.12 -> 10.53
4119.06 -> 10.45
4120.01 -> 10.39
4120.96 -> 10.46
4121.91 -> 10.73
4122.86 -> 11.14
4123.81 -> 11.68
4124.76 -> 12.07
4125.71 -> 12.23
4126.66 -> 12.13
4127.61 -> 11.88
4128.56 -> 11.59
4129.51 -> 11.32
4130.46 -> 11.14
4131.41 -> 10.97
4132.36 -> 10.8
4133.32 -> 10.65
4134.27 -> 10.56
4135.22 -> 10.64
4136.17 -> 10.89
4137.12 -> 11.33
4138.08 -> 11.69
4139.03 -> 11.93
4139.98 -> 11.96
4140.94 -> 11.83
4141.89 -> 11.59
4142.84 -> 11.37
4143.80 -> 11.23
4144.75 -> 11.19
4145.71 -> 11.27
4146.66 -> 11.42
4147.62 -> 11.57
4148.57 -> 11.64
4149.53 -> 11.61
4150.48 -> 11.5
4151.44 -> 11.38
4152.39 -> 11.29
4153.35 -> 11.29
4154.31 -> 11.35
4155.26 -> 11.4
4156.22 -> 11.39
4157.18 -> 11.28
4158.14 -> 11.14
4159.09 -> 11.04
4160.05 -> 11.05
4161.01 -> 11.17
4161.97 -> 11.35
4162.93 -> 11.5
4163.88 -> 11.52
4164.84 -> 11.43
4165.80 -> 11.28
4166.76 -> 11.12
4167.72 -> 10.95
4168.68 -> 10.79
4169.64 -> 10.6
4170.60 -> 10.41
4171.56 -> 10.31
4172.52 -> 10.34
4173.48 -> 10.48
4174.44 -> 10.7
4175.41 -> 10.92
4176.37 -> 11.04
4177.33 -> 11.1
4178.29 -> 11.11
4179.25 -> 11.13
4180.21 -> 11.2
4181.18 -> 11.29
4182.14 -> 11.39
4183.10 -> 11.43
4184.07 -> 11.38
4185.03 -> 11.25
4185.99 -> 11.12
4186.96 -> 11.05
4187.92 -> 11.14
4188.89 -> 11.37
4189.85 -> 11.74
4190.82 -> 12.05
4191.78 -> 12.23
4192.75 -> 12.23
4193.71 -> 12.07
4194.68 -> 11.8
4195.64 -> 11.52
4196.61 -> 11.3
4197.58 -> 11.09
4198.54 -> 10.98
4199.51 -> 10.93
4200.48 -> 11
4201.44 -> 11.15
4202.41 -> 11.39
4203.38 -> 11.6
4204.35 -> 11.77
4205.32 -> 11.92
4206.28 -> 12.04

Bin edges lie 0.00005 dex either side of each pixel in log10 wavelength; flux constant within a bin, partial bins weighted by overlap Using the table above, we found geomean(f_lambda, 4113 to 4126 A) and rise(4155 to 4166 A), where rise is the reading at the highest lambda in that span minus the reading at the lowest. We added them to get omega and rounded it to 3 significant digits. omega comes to 10.7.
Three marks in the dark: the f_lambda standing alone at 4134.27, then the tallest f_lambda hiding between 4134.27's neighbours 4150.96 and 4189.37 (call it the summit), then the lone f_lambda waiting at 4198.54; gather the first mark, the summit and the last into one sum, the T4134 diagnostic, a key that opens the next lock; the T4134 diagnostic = 33.06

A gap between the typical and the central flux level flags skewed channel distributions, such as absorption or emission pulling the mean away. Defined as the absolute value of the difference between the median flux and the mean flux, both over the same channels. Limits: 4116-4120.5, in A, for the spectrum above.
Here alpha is 0.030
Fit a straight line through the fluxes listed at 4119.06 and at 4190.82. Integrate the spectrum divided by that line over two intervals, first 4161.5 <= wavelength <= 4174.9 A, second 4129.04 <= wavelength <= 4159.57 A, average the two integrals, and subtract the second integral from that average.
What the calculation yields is -9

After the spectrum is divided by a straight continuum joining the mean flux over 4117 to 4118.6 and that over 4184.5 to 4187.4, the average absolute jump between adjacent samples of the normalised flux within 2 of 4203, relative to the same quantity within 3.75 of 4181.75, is 2.9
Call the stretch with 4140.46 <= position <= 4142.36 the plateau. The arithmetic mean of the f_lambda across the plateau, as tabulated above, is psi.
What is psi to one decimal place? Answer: 11.7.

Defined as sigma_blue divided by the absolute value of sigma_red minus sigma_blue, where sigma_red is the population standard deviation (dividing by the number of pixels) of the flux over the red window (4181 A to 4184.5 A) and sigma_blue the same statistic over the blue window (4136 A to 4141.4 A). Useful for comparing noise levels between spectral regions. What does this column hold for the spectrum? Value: 1.2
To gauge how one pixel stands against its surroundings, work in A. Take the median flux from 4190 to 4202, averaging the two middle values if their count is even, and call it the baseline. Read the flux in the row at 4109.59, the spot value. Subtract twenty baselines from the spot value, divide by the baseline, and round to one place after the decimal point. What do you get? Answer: -19.1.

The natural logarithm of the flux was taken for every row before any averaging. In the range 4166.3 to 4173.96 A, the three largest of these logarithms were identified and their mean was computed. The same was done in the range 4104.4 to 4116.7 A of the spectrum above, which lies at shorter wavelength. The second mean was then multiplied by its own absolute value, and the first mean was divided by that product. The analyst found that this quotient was 0.433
